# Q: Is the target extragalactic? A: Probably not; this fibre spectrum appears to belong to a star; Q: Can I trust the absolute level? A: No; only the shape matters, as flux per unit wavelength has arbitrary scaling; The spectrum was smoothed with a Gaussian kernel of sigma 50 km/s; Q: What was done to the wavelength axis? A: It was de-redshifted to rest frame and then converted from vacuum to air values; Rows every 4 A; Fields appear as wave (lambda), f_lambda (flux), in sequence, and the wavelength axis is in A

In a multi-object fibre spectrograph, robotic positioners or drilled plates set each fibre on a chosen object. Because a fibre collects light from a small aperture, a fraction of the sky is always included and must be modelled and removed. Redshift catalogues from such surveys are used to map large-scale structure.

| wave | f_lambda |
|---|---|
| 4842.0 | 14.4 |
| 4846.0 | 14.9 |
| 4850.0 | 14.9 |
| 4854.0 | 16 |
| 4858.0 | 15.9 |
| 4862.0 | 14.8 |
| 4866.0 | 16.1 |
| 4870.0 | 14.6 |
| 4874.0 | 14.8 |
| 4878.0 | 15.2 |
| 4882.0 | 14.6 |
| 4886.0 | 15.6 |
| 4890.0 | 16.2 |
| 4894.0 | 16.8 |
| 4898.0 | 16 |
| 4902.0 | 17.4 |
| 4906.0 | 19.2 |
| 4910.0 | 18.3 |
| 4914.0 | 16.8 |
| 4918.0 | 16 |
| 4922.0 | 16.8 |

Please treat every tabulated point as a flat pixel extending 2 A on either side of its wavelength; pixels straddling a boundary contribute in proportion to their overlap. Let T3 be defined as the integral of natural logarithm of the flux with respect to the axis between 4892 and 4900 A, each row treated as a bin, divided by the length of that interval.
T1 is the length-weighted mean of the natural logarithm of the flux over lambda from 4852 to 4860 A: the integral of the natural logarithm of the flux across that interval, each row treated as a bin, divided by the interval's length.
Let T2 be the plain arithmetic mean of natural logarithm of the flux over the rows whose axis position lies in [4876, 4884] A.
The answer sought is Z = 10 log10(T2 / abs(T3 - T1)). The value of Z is 19.9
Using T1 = 2.77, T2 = 2.70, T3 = 2.80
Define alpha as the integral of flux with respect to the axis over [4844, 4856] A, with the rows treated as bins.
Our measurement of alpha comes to 183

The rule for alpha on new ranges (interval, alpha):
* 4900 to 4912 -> 220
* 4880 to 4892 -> 186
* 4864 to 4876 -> 182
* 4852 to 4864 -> 187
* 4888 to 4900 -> 196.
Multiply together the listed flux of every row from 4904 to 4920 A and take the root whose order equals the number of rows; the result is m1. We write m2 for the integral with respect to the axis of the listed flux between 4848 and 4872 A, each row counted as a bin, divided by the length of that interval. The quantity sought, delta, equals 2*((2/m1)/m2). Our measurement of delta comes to 0.0148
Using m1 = 17.5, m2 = 15.4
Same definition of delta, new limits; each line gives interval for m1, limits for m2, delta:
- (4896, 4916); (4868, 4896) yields 0.0148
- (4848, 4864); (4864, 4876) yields 0.0171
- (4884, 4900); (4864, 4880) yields 0.0163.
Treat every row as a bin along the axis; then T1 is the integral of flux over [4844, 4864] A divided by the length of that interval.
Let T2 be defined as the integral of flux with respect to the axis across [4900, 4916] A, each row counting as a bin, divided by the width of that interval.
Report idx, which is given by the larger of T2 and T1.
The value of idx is 17.9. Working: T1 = 15.3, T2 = 17.9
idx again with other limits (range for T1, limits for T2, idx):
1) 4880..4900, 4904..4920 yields 17.6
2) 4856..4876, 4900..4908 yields 18.3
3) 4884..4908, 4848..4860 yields 16.9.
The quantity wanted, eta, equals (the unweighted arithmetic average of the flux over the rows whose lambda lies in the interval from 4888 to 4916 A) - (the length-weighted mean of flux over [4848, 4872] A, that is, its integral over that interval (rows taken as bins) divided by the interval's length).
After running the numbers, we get 1.9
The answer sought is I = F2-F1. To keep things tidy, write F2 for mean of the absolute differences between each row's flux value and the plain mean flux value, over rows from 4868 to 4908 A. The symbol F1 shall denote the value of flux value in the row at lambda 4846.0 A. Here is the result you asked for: -13.8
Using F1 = 14.9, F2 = 1.1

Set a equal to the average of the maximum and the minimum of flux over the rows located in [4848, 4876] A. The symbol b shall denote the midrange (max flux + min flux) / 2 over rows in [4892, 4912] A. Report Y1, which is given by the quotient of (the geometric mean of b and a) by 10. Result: 1.64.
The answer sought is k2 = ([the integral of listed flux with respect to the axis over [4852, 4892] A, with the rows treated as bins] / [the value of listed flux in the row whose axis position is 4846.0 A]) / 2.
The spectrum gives 21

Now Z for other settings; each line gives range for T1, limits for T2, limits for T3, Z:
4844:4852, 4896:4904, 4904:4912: 10.9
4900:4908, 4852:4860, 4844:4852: 11.3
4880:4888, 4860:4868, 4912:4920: 15.2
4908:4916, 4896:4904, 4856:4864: 13.2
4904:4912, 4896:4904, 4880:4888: 11.1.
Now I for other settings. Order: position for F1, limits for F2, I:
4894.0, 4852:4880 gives -16.2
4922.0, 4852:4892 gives -16.2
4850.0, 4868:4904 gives -14.1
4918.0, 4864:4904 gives -15.2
